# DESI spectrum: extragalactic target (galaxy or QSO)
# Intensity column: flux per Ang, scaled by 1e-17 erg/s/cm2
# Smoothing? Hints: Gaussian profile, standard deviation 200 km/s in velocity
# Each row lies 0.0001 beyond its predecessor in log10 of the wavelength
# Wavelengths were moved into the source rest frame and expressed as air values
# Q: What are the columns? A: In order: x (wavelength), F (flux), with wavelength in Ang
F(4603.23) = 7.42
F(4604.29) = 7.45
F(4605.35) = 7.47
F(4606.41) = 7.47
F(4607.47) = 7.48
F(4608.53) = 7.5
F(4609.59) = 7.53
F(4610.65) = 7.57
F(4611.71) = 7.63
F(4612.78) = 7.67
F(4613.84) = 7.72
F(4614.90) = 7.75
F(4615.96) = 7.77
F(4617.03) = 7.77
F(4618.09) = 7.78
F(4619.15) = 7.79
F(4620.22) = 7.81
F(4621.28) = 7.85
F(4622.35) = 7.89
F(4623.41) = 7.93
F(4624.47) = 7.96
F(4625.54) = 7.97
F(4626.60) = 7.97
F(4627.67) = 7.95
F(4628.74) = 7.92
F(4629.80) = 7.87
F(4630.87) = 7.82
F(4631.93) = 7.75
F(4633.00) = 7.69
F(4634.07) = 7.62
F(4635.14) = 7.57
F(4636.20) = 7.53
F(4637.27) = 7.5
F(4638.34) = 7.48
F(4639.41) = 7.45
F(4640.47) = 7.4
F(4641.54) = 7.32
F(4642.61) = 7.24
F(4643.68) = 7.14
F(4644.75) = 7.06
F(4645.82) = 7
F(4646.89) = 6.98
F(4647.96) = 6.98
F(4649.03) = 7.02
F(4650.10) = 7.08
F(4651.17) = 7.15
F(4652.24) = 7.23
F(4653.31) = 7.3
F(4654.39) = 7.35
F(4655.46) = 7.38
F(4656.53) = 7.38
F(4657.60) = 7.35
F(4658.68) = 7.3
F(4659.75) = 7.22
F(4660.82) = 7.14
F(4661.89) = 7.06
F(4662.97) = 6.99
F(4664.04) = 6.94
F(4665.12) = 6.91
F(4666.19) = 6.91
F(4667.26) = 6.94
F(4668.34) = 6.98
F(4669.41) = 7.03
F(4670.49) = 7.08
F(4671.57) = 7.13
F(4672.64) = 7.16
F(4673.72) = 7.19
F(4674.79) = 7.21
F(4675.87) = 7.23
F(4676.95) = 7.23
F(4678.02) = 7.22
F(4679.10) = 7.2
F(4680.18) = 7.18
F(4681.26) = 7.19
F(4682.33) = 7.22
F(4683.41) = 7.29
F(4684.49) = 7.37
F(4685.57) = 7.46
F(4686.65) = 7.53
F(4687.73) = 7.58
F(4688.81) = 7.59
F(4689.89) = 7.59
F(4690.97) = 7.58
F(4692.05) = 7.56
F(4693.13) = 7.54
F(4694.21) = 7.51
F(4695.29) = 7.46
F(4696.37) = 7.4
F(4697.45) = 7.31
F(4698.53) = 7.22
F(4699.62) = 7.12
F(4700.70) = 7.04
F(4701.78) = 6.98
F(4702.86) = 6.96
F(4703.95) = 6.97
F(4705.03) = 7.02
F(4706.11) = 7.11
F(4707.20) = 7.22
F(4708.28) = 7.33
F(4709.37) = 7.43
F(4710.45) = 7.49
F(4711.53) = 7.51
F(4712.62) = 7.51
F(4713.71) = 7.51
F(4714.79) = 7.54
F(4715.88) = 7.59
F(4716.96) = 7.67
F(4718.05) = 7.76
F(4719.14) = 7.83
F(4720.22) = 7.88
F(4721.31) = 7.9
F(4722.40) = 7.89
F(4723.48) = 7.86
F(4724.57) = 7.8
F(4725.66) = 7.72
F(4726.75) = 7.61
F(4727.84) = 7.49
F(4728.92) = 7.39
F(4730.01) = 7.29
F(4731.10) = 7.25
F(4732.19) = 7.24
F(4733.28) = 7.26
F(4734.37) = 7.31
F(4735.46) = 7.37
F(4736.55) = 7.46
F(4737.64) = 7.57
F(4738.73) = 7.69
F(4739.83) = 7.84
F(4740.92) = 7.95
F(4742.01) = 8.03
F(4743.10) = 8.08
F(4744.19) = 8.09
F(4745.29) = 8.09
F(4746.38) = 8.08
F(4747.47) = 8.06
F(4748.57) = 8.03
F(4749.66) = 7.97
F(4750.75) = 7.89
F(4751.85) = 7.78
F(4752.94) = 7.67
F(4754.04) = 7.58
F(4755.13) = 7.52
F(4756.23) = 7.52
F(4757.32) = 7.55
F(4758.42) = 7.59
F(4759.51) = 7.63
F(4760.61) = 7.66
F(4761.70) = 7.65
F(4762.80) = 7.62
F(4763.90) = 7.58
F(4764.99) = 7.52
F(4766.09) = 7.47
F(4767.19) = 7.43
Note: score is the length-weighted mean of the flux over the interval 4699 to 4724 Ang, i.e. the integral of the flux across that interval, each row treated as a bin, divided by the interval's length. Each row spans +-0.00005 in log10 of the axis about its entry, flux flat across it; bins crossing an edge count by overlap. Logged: 7.44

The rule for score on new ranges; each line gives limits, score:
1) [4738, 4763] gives 7.81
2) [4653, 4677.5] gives 7.15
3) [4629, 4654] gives 7.36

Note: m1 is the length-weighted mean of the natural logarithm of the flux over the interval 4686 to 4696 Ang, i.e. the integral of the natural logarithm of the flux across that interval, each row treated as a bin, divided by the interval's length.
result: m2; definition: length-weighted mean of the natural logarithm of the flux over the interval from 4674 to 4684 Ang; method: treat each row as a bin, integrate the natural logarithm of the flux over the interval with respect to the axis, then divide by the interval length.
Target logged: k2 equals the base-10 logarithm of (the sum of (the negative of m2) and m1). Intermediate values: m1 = 2.02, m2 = 1.98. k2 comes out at -1.4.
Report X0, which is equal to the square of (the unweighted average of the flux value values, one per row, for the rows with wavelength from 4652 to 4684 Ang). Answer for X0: 51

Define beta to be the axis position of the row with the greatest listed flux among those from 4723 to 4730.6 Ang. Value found 4723.48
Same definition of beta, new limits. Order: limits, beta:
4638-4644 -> 4638.34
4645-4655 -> 4654.39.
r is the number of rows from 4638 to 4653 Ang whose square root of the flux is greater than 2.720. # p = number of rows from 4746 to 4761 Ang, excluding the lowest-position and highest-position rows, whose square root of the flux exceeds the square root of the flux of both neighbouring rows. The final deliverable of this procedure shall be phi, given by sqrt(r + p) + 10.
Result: 11.7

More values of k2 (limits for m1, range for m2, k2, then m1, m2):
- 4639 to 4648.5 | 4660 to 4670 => -1.6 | 1.97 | 1.95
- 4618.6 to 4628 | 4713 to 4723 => -1.7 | 2.07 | 2.05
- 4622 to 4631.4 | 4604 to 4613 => -1.3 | 2.07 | 2.02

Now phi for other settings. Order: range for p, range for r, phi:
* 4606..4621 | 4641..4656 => 10.0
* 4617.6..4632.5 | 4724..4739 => 12.6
